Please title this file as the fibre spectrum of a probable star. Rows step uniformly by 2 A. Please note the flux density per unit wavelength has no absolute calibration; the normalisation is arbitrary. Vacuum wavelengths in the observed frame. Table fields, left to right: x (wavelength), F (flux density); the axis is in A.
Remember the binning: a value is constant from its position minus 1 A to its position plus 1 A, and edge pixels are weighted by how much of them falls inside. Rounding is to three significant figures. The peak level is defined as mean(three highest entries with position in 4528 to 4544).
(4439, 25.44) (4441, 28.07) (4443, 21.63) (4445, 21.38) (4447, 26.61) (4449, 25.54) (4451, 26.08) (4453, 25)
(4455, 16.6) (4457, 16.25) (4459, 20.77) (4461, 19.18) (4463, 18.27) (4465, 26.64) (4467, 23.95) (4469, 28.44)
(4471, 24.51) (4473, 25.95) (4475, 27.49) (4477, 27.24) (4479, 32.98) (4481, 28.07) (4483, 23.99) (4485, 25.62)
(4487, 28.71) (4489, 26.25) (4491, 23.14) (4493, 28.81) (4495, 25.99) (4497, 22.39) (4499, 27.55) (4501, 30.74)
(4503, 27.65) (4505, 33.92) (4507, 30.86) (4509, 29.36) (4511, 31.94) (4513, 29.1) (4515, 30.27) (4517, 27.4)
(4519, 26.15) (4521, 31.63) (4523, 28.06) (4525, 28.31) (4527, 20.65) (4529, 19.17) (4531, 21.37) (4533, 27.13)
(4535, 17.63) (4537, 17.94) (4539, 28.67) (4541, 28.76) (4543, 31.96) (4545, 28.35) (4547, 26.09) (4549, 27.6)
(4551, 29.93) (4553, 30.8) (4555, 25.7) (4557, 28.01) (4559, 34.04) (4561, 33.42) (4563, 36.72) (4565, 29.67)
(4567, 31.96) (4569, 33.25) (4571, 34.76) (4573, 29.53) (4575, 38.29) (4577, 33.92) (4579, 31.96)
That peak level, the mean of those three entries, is 29.8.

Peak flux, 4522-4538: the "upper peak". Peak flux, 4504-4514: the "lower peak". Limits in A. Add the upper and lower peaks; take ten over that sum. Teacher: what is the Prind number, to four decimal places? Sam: 0.1607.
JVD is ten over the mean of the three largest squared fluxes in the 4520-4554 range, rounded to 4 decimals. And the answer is 0.0101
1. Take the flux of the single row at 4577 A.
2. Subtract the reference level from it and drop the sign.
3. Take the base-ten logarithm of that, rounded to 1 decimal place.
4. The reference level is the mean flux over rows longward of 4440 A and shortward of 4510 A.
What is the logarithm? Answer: 0.9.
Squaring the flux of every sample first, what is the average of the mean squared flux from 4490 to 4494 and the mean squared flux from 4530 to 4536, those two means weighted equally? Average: 592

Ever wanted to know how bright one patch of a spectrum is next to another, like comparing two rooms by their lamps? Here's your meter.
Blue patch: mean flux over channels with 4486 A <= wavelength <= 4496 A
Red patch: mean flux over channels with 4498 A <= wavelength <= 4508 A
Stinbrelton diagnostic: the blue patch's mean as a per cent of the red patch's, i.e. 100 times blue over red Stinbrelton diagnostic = 88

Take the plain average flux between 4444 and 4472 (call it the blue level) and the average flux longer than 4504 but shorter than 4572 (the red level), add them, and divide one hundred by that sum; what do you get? 1.95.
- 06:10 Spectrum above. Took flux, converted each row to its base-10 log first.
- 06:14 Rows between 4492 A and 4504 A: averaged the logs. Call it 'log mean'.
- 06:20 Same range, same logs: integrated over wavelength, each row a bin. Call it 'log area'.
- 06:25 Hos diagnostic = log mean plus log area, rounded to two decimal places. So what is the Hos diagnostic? 18.62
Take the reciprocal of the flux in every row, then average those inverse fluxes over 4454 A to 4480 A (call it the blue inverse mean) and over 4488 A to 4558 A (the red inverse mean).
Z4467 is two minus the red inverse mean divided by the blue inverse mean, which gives 1.1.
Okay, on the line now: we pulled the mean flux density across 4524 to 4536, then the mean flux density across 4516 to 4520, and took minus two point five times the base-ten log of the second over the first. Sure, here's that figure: -0.19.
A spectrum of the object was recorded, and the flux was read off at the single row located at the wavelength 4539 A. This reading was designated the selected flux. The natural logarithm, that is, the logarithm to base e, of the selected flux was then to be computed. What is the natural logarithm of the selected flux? 3.36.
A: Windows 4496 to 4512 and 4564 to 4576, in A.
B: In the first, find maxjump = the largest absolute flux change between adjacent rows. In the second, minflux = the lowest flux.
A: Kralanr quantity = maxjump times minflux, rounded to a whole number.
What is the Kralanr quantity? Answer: 185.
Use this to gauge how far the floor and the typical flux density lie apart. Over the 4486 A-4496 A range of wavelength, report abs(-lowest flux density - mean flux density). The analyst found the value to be 50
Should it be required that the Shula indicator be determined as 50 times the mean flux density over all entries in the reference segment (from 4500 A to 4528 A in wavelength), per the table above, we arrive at 1450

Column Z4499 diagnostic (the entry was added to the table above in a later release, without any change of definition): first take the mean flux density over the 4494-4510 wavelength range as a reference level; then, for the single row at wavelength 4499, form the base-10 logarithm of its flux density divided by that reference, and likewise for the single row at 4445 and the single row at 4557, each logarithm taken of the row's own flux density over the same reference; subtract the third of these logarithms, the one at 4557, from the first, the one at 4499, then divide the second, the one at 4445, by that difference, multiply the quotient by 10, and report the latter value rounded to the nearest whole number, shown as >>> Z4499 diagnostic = 175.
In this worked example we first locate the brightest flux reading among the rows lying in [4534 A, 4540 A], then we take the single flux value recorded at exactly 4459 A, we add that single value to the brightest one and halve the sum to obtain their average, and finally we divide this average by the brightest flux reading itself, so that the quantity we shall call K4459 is 0.86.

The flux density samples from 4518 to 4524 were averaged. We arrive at 28.6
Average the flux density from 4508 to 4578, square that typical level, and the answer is 829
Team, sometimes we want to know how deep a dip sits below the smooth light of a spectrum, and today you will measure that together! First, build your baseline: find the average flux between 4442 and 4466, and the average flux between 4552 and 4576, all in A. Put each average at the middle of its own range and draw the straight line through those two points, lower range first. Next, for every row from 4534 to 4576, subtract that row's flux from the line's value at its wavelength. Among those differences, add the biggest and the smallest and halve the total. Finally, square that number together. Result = 11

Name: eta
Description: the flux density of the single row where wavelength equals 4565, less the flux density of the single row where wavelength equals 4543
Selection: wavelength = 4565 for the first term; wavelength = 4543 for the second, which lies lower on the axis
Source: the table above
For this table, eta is -2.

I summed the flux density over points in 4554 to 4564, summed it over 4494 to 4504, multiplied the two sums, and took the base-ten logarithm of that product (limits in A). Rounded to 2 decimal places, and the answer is 4.33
